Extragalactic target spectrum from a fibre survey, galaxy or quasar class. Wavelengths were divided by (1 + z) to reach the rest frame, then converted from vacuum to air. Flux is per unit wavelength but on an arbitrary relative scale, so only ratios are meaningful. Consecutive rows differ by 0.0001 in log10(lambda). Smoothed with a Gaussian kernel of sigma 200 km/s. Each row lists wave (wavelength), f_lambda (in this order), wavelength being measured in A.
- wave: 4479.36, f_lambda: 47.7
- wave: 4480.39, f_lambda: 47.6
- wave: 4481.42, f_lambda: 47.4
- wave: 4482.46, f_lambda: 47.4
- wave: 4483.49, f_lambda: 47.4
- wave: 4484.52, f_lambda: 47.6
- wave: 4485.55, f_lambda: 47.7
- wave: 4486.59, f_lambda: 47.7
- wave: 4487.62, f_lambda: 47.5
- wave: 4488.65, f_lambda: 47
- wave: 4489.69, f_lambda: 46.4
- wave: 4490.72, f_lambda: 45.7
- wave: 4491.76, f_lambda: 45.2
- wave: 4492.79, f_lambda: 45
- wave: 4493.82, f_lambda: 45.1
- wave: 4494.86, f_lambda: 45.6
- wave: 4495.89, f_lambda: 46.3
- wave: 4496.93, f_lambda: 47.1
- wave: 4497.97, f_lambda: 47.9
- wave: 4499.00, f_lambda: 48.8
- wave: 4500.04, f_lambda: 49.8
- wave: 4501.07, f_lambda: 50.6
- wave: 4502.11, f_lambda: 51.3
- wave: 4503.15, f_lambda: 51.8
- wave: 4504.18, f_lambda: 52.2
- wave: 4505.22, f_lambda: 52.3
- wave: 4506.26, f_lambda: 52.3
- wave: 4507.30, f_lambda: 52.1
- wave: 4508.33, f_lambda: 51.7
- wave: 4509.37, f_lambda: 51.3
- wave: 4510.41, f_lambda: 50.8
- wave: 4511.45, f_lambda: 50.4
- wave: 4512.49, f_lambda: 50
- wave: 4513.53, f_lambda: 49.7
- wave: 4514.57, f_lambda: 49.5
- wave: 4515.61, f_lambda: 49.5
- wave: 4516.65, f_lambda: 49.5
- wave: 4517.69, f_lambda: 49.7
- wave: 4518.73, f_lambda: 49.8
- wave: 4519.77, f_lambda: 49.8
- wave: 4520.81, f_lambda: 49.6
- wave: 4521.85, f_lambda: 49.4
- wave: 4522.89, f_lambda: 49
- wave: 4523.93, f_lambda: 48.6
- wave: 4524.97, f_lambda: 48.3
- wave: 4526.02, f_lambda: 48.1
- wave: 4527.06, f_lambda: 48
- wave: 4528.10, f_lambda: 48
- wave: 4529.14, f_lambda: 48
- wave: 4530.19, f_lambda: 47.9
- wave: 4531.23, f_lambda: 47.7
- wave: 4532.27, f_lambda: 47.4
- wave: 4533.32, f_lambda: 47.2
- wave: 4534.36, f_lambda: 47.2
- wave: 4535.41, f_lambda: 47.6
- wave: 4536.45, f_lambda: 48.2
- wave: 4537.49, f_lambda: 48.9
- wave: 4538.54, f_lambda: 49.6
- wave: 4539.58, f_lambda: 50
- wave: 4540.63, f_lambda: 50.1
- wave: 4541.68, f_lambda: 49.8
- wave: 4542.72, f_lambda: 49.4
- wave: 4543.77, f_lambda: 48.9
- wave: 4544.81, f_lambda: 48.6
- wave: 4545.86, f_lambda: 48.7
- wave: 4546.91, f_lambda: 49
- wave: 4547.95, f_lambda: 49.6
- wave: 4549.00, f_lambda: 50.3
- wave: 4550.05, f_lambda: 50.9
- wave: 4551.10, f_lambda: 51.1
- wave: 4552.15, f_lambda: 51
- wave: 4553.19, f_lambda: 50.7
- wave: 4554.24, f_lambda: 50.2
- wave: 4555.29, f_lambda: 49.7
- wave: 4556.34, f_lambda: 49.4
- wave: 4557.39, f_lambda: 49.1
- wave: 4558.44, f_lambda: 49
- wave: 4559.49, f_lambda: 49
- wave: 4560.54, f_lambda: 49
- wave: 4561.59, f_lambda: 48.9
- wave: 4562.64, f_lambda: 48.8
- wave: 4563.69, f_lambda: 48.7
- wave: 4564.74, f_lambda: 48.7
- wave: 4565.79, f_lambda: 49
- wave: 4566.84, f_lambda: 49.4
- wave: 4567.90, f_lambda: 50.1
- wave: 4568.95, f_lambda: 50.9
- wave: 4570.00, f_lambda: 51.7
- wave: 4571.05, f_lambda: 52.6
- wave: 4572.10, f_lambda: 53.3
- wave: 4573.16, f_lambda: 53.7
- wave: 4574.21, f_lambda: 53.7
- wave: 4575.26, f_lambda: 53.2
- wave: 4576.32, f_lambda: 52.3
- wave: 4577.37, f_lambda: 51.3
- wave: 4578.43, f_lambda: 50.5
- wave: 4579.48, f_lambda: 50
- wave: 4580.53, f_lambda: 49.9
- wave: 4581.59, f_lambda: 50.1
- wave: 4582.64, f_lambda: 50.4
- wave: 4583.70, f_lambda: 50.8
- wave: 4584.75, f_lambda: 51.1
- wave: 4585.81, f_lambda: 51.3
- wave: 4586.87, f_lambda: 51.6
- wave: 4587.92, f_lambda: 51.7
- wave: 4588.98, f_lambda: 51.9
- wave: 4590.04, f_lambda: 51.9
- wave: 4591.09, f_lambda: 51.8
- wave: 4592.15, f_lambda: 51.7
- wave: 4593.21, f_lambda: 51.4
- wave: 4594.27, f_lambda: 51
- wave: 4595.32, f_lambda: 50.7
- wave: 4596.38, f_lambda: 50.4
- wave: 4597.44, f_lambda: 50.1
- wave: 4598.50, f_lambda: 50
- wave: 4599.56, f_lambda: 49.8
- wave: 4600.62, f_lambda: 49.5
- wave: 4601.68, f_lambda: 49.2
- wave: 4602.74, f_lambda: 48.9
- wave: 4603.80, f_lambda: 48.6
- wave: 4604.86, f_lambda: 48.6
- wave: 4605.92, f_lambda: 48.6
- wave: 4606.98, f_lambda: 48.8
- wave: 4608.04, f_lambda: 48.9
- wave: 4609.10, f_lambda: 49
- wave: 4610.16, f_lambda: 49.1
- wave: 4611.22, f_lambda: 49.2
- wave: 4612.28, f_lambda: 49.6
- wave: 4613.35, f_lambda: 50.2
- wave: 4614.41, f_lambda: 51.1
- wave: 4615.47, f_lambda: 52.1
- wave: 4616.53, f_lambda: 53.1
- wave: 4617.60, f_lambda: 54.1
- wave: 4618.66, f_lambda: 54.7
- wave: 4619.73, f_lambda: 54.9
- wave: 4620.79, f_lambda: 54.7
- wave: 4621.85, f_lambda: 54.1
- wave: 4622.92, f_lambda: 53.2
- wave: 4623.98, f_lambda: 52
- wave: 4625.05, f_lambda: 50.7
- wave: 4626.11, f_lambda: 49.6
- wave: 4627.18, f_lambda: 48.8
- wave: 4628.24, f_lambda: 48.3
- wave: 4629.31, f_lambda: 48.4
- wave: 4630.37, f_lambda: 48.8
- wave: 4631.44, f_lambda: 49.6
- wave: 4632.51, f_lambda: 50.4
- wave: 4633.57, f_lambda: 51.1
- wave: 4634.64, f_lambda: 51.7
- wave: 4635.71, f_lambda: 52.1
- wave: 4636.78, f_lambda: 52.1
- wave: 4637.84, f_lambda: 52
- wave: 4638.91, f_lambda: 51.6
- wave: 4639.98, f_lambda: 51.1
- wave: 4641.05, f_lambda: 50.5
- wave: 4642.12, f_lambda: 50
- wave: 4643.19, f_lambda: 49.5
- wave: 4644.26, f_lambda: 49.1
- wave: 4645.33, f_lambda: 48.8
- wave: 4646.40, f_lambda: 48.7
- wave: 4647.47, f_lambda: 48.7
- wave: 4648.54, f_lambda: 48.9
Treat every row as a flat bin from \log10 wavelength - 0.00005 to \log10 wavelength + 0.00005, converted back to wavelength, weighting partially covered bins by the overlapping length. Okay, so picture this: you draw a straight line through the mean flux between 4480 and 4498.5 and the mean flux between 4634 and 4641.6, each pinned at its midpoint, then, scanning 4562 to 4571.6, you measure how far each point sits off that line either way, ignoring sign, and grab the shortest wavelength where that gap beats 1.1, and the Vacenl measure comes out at 4568.95 A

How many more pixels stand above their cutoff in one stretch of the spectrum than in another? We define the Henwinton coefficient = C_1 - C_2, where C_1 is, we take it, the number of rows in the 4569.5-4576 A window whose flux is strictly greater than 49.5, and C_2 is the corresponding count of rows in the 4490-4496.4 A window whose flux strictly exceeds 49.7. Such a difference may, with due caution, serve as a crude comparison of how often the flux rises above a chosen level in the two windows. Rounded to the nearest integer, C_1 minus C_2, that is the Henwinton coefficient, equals 6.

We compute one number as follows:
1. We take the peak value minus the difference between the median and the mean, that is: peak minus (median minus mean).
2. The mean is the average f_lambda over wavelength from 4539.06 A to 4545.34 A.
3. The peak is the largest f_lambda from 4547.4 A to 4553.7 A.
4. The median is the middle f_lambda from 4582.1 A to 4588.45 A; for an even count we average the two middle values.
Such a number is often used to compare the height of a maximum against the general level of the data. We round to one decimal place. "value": 49.4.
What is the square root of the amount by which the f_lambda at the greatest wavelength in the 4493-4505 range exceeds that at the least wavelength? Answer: 2.66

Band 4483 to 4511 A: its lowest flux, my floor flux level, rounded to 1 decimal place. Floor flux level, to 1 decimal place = 45.0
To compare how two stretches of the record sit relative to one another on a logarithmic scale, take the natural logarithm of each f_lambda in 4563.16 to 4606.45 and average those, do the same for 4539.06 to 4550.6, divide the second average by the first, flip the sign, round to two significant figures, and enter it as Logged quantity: -0.99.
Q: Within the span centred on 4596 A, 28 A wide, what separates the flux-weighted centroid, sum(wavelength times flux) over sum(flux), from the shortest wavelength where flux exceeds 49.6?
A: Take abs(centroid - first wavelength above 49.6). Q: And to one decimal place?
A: 13.1 A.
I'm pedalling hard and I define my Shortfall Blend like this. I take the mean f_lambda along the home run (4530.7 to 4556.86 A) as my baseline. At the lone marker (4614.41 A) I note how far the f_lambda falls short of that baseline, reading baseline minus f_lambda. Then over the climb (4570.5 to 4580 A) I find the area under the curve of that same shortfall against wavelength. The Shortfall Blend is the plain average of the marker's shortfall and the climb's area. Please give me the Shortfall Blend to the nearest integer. -15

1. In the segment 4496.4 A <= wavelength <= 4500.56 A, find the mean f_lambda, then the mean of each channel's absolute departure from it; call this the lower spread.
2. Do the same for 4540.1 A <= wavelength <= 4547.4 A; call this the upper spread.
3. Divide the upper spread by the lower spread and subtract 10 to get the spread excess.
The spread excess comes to -9.47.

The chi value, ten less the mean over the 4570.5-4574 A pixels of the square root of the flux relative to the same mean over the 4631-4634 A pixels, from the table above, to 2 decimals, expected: 8.97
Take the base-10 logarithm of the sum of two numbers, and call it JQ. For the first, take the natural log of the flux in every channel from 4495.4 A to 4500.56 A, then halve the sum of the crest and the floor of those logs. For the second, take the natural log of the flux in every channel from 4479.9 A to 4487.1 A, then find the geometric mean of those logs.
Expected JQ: 0.888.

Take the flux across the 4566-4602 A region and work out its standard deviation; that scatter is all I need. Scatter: 1.2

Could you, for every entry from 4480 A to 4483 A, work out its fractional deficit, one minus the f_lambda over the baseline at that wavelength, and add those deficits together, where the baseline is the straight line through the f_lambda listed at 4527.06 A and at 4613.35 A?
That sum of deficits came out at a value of -0.04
